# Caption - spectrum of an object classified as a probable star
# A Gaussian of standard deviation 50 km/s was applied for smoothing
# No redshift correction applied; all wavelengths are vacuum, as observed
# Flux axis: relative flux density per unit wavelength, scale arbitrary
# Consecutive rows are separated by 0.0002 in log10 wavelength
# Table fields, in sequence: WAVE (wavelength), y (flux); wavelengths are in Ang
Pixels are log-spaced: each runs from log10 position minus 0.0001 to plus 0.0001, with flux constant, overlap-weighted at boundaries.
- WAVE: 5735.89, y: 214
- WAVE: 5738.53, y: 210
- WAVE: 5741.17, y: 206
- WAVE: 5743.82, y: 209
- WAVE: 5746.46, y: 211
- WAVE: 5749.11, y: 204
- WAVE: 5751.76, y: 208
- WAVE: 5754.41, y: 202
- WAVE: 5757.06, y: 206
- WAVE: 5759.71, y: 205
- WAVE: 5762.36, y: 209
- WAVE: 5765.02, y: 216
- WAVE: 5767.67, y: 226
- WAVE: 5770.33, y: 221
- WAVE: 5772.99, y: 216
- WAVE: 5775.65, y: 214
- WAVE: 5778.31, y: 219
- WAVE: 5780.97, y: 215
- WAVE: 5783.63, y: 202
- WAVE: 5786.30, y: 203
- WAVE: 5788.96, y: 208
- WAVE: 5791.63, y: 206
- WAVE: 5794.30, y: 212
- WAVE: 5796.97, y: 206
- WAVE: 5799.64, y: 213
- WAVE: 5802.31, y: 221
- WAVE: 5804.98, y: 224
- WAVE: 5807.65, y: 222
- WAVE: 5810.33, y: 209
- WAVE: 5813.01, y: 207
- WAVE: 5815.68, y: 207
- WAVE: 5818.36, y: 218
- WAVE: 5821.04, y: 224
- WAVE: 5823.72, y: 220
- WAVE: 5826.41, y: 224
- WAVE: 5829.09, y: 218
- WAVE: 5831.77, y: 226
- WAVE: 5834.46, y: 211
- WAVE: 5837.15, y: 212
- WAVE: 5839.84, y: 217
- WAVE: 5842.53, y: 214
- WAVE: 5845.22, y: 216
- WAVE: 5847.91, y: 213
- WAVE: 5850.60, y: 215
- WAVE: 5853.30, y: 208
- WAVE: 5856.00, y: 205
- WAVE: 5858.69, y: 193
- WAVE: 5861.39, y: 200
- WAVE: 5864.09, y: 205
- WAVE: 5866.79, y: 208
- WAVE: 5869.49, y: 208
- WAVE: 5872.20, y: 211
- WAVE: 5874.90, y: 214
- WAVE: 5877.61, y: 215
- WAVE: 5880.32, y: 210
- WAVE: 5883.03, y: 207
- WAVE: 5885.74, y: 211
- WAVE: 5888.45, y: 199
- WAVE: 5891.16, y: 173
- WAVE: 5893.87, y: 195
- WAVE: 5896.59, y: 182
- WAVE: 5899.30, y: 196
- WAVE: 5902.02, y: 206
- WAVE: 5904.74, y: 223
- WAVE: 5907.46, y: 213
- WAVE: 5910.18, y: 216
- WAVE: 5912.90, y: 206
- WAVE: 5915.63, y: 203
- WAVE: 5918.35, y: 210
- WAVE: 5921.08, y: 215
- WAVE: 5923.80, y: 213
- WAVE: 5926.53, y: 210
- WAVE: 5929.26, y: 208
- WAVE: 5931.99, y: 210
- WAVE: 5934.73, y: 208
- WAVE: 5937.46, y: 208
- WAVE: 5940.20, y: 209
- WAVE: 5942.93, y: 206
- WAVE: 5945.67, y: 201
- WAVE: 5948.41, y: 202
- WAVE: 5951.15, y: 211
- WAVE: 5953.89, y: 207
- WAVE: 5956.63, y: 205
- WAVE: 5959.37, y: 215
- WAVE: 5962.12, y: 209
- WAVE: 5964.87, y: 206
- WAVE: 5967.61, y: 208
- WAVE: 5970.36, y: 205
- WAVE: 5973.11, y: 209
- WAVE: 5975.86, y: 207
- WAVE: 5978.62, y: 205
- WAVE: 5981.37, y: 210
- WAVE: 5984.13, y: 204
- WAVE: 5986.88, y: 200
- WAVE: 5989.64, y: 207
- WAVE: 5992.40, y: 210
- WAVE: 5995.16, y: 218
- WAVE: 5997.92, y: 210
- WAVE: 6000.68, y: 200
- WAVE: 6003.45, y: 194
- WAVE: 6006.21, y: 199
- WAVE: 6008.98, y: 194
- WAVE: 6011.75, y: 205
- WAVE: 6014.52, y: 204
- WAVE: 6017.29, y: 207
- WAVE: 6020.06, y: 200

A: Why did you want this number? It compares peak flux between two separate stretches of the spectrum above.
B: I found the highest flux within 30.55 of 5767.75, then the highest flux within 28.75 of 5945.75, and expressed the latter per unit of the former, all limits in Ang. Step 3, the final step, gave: 0.95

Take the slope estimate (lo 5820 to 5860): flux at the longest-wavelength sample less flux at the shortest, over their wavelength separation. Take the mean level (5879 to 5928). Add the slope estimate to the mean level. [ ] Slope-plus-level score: 204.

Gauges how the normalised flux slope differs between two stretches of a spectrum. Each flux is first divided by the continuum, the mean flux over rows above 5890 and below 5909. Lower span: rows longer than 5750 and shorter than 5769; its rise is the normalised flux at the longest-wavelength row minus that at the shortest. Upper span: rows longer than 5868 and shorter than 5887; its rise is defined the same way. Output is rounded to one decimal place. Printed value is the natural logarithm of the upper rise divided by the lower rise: -1.8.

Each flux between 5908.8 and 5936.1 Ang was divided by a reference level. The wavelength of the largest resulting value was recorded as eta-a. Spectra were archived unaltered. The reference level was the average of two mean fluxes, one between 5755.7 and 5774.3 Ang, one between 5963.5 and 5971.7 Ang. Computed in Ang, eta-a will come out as 5910.18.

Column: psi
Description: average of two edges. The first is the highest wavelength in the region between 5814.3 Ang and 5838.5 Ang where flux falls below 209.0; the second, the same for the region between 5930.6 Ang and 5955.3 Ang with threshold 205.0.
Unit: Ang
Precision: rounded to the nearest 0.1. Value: 5882.0 Ang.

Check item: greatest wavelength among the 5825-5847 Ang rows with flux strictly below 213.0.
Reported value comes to 5837.15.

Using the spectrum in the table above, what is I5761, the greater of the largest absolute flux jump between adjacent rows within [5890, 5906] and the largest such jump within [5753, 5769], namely 22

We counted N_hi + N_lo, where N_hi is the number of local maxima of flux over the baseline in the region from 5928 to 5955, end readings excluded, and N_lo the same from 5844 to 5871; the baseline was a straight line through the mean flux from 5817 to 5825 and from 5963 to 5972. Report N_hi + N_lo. 4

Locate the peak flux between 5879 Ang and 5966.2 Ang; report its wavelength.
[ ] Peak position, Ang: 5904.74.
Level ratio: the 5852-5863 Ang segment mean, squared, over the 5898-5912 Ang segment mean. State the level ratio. 193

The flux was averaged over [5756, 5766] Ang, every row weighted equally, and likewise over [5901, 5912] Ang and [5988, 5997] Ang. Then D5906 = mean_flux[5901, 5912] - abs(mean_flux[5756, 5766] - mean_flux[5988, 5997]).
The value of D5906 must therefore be 212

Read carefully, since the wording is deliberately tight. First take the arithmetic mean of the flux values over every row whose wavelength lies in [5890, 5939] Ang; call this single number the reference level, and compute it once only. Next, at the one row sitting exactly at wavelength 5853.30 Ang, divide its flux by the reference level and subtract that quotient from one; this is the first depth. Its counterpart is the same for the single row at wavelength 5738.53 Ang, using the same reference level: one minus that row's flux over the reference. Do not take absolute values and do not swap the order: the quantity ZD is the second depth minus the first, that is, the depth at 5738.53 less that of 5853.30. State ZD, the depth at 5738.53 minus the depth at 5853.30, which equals -0.01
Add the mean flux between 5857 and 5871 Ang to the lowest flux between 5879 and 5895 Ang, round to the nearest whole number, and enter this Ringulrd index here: 376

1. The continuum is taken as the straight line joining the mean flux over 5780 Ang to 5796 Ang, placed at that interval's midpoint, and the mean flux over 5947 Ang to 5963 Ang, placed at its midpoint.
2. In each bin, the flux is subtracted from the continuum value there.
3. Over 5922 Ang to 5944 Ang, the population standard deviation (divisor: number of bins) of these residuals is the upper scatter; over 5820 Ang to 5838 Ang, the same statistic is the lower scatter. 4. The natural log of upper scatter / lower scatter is -1.0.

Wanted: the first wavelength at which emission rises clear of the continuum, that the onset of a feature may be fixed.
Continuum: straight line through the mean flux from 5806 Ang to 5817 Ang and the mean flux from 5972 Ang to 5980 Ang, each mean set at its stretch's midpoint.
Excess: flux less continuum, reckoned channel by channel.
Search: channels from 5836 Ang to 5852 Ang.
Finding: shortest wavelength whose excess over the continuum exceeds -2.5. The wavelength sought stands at 5837.15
